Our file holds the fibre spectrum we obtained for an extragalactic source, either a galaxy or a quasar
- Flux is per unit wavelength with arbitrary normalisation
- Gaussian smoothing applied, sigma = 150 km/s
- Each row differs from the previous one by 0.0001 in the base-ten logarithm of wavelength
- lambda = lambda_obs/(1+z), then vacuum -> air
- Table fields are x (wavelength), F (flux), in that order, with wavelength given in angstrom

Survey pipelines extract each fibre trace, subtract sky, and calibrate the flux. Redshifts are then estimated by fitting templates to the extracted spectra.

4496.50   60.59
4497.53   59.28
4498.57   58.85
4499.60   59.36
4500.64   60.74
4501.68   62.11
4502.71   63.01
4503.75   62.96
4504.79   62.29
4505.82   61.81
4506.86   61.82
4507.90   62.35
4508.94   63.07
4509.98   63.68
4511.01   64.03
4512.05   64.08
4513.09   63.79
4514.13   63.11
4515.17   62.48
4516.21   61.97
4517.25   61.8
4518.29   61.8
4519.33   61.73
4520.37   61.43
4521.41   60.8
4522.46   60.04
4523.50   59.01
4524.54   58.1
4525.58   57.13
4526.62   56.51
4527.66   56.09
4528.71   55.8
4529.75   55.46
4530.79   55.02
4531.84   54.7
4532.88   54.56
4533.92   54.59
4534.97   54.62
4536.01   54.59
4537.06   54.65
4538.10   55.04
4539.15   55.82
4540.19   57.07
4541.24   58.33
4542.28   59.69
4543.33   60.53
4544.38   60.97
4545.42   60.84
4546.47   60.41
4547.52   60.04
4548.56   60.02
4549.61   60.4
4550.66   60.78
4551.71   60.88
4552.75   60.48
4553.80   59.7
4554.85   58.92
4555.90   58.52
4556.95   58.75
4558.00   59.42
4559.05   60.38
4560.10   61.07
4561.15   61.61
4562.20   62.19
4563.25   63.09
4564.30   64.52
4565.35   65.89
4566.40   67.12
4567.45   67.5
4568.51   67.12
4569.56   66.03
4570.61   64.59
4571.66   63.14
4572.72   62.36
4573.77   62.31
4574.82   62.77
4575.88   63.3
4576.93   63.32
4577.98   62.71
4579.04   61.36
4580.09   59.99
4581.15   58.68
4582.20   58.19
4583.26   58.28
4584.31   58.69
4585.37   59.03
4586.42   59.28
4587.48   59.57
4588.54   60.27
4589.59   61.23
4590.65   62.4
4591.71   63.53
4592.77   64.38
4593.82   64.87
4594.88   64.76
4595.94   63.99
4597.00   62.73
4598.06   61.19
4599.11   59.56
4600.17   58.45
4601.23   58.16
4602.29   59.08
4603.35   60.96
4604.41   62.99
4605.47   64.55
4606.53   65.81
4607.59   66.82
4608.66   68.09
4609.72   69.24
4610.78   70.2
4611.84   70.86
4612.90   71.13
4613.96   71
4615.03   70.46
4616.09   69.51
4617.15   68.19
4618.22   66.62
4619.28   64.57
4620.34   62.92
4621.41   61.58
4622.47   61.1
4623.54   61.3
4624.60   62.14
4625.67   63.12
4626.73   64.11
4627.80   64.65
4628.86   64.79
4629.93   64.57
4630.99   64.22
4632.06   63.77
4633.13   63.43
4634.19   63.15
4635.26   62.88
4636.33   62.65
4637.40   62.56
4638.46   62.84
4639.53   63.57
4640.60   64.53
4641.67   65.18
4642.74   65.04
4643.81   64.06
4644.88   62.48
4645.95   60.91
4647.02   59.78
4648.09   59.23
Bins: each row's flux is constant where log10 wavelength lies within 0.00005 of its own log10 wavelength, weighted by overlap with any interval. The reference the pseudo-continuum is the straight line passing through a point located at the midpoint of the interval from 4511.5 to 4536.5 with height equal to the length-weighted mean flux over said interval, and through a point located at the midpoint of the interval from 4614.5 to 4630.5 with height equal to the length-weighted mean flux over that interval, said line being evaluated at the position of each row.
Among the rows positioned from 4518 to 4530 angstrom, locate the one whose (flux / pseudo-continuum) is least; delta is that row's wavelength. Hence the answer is 4529.75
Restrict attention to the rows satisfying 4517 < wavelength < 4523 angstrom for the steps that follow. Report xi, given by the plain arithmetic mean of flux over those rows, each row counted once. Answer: 61.3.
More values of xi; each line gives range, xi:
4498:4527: 61.4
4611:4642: 64.9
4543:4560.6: 60.1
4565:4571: 66.4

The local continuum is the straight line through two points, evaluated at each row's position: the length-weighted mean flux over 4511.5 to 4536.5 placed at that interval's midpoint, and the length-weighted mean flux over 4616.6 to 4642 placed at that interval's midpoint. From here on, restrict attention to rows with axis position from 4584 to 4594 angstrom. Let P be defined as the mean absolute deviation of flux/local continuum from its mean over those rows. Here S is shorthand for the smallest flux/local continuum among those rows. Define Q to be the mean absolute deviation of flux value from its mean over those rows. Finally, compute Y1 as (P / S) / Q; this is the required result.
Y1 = 0.0159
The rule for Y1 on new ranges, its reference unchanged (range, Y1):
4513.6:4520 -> 0.0189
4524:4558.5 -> 0.0153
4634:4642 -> 0.0140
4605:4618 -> 0.0146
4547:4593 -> 0.0164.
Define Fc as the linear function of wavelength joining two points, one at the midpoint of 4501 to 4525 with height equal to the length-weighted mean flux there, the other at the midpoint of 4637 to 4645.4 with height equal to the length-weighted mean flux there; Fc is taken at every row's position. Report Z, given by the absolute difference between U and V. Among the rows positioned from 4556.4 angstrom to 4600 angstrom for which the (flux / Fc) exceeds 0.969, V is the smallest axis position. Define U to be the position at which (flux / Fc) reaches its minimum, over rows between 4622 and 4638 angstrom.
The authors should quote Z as 62.4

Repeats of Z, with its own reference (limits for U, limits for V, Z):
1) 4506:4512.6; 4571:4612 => 64.8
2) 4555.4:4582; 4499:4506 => 80.5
